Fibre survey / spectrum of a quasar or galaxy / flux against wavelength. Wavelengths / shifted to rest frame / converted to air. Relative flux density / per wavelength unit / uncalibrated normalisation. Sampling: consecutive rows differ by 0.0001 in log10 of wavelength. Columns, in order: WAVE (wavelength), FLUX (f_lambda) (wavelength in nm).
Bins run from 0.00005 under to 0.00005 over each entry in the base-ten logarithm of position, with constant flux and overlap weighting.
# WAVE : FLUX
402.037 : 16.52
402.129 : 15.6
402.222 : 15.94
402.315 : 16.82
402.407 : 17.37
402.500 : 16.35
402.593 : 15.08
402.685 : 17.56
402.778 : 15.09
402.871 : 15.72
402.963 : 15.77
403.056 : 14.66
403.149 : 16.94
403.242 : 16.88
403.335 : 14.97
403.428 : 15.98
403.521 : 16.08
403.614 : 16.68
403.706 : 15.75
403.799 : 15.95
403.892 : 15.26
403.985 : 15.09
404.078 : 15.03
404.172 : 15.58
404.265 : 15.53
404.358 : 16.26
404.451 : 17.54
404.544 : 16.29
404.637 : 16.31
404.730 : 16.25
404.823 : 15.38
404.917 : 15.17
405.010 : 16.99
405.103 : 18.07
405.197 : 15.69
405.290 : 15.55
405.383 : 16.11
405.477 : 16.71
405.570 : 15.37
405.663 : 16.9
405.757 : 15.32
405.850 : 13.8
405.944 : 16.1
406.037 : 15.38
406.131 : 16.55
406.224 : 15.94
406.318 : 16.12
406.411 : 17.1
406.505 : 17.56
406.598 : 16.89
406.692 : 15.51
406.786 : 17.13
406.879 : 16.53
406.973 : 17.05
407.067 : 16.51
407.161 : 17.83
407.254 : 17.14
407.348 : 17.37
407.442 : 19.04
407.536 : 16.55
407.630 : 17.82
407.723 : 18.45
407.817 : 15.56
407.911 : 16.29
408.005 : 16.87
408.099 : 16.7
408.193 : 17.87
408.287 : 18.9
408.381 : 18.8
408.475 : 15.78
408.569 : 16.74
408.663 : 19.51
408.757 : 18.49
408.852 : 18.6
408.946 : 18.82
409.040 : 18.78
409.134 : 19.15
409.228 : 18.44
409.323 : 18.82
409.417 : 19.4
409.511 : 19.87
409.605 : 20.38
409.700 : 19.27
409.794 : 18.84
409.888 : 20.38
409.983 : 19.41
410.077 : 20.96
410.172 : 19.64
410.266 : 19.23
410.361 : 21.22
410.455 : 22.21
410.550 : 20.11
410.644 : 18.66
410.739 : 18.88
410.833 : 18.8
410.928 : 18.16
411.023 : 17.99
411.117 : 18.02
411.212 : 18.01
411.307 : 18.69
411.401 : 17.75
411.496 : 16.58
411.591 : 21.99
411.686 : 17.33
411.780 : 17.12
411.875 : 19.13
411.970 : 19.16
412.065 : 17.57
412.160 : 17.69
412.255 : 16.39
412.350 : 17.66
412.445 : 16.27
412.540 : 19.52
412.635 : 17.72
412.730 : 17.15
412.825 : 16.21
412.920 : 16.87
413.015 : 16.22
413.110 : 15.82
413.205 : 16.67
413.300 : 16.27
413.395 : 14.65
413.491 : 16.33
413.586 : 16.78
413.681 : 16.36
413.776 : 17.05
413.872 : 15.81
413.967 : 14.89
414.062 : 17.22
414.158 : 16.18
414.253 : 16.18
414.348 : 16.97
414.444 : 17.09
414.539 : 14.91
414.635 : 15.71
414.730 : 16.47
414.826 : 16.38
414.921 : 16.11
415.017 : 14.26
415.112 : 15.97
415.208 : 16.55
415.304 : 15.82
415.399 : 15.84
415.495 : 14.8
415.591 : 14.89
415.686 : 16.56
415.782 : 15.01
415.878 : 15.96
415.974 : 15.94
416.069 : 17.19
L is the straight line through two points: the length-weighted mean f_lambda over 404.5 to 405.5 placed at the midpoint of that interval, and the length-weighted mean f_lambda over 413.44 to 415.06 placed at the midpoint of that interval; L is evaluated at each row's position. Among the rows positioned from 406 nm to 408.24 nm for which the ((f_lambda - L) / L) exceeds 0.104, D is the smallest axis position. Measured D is 407.442 nm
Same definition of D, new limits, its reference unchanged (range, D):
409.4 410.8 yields 409.417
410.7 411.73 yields 410.739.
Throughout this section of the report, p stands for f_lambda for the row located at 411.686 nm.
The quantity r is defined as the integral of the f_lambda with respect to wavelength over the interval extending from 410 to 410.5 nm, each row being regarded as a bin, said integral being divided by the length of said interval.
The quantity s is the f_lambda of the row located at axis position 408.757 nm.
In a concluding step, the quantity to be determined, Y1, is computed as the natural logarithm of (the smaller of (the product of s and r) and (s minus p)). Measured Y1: 0.15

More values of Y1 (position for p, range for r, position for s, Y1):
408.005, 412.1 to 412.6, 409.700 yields 0.88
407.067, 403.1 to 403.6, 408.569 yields -1.47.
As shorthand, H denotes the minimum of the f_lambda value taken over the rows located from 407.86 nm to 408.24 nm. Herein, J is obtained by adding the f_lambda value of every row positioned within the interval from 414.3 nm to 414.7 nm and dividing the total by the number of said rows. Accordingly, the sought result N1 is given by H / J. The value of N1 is 1.01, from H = 16.29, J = 16.2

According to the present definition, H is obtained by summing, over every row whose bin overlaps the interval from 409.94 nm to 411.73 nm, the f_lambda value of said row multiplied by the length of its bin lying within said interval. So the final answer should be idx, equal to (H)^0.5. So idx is 5.85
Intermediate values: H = 34.3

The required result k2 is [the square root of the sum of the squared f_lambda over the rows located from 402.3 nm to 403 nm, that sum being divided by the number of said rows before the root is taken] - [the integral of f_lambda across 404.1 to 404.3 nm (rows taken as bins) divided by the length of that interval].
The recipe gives 0.8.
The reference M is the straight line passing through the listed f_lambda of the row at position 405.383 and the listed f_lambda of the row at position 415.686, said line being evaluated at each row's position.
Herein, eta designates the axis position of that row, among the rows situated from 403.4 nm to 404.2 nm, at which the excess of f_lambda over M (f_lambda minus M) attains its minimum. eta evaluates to 404.078 nm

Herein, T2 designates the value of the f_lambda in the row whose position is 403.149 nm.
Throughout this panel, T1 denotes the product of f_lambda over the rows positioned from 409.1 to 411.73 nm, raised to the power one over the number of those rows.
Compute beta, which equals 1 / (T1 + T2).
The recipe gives 0.0277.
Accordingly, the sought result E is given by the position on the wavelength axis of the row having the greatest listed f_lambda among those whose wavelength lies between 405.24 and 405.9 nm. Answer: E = 405.663 nm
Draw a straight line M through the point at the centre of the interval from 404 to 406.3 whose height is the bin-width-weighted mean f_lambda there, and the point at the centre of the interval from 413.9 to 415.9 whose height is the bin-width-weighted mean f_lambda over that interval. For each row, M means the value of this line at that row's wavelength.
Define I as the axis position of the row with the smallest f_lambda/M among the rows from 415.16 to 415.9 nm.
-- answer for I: 415.495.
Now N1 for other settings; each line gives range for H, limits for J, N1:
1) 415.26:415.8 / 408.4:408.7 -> 0.85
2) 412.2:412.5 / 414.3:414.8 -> 1.00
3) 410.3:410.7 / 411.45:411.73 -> 1.00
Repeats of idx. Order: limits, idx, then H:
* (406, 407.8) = 5.53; 30.5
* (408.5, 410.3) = 5.87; 34.5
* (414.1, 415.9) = 5.35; 28.6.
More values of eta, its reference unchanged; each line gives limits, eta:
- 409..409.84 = 409.228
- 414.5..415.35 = 415.017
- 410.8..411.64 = 411.496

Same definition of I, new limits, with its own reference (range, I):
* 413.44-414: 413.967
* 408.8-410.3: 409.228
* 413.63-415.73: 415.017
